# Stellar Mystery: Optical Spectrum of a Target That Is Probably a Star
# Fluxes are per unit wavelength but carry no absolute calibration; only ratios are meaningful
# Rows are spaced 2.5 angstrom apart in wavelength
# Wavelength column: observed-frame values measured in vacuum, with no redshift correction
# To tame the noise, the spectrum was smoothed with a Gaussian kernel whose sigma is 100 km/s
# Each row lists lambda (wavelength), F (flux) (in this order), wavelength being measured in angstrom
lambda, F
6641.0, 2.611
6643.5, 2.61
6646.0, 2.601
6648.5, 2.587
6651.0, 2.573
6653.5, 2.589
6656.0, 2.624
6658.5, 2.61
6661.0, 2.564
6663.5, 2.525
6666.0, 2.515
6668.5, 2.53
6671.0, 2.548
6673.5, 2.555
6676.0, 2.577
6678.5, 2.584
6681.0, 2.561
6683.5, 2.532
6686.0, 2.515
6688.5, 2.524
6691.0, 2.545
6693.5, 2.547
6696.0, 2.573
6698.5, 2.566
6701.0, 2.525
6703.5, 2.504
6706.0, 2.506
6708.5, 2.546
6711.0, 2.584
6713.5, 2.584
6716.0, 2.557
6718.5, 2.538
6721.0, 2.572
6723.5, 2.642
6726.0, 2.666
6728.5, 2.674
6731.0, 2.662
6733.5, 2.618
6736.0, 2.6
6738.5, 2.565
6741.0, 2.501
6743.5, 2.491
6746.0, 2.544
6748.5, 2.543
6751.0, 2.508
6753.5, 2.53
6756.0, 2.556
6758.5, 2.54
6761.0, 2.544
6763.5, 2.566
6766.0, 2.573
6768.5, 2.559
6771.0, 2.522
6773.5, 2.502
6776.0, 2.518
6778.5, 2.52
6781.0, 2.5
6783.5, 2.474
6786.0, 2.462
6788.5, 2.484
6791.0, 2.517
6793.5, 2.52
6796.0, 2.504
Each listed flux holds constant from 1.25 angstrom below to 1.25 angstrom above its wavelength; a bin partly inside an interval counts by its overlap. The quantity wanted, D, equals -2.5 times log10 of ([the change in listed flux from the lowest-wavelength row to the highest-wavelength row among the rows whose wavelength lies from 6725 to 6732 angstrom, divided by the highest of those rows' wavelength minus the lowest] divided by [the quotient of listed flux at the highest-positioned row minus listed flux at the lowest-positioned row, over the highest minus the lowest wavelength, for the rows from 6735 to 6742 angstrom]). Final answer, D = 3.5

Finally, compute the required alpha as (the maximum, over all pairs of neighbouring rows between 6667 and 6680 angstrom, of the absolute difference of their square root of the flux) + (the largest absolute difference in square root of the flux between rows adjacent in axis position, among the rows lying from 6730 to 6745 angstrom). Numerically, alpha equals 0.027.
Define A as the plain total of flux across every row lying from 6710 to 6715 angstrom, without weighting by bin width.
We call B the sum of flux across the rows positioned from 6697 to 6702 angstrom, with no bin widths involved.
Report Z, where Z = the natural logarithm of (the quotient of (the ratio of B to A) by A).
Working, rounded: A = 5.17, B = 5.09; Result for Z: -1.66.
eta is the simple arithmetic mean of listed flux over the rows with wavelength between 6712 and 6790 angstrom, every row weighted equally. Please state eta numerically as 2.55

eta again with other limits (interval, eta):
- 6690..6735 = 2.58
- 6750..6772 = 2.54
